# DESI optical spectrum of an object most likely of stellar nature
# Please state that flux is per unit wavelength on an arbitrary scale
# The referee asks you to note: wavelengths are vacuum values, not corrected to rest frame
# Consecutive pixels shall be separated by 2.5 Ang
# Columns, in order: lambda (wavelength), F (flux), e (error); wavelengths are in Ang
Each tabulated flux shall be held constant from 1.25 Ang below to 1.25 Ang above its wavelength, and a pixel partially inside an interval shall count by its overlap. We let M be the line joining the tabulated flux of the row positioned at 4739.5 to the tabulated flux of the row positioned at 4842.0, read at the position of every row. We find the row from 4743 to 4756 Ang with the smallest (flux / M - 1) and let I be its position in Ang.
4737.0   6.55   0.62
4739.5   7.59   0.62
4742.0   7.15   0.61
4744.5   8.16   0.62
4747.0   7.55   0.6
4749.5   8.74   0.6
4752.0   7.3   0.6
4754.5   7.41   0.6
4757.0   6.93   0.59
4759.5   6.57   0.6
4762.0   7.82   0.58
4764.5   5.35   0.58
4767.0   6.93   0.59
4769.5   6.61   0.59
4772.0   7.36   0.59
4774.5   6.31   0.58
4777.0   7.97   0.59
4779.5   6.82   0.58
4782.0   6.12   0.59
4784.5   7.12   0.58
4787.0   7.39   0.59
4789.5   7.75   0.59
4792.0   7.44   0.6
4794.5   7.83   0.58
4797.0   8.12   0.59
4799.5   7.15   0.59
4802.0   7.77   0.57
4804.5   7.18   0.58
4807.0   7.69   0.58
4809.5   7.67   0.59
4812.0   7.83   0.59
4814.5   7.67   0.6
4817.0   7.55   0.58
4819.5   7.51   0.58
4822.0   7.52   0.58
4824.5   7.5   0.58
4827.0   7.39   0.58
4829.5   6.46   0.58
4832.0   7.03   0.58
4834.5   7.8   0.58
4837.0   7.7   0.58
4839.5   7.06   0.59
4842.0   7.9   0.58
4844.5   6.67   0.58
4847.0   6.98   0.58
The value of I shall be 4752.0 Ang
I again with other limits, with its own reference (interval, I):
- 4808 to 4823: 4819.5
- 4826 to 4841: 4829.5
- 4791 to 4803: 4799.5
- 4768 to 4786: 4782.0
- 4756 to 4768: 4764.5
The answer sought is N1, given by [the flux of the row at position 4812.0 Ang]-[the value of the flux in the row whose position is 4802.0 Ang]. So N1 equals 0.06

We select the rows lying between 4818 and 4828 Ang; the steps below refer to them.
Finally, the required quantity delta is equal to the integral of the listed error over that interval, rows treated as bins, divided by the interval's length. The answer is 0.580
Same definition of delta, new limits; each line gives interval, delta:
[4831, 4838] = 0.580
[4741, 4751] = 0.607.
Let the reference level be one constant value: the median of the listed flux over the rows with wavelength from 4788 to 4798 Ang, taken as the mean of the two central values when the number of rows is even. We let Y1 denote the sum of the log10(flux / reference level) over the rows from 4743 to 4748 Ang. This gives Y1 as 0.01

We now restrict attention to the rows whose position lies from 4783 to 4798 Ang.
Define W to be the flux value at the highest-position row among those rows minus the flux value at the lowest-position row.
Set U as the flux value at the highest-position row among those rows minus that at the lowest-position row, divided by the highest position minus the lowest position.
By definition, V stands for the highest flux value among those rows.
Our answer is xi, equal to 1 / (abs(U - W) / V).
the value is 9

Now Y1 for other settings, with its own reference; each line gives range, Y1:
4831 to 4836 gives -0.04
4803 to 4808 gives -0.04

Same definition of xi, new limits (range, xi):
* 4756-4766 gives 6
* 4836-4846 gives 9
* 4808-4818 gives 75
